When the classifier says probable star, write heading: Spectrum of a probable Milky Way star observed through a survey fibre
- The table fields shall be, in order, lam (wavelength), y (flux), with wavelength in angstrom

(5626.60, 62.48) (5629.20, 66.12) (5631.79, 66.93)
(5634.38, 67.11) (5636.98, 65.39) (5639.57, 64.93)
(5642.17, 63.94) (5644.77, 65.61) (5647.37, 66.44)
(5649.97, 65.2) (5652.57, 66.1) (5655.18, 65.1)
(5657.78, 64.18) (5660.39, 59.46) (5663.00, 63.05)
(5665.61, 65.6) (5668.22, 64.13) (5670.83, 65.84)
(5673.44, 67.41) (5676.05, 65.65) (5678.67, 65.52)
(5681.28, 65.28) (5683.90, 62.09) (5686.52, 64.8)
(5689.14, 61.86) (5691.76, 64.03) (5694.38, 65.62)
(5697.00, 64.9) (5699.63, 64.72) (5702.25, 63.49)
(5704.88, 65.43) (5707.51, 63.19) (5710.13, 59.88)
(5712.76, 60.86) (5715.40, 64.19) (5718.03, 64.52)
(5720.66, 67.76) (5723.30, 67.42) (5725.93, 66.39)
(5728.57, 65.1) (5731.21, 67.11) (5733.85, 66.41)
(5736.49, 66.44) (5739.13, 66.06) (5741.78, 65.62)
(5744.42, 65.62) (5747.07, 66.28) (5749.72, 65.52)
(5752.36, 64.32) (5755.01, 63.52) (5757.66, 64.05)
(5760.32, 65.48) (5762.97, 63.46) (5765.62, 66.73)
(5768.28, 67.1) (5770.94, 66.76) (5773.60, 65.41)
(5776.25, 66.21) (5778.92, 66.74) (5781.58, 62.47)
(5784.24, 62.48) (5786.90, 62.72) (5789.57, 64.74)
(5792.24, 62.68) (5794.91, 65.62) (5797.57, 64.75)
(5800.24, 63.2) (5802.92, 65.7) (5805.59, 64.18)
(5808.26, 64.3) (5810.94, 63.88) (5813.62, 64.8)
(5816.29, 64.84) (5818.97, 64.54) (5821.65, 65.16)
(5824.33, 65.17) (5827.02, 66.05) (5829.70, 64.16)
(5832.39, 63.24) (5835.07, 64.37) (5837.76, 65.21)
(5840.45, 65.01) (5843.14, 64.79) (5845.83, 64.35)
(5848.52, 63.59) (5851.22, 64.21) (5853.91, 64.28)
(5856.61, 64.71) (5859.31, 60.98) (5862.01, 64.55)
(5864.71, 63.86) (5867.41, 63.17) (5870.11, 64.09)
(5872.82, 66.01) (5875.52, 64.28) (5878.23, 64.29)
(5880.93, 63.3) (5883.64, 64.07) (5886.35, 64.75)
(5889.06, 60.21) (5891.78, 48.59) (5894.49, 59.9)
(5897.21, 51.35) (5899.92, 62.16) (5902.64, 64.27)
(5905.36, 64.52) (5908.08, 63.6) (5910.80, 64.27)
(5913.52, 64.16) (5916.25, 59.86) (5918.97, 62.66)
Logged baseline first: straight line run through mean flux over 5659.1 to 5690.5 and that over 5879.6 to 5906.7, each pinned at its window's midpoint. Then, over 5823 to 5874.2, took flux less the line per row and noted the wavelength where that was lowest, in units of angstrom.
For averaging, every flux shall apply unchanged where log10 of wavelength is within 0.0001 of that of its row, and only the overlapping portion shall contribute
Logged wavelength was 5859.31 angstrom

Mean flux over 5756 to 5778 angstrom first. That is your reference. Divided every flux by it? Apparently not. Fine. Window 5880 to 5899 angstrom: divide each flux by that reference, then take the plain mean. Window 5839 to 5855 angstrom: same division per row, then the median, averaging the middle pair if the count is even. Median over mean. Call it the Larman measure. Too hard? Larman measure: 1.09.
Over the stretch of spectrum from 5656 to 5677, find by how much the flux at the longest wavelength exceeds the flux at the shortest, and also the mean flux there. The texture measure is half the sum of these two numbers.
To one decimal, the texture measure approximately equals 32.9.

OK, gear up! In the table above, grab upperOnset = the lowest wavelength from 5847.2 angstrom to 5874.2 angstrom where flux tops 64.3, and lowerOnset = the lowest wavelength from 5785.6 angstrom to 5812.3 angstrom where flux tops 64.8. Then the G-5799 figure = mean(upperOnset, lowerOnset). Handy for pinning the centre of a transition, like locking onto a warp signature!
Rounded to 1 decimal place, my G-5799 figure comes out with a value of 5825.8 angstrom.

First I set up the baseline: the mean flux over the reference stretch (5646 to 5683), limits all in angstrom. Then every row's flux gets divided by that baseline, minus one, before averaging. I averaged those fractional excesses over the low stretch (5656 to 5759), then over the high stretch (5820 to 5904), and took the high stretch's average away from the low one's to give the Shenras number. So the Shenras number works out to 0.026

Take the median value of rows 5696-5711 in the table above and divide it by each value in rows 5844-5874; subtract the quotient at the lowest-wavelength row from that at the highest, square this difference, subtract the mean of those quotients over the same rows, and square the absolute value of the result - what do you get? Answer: 1.003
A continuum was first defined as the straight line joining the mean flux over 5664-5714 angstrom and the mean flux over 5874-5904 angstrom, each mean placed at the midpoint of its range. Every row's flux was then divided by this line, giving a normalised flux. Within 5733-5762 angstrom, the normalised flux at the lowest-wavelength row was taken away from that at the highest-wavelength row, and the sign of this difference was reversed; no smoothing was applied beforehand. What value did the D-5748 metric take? 0.01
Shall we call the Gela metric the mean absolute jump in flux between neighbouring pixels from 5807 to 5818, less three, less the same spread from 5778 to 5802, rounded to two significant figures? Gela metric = -4.3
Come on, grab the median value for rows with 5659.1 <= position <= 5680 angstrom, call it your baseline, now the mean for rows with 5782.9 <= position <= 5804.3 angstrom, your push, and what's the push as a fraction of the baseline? 0.976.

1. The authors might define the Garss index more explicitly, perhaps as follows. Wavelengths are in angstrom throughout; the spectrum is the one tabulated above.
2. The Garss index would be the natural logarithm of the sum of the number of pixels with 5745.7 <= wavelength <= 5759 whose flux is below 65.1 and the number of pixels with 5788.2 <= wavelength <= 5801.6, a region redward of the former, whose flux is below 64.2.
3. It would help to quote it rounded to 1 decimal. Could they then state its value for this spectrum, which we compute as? 1.6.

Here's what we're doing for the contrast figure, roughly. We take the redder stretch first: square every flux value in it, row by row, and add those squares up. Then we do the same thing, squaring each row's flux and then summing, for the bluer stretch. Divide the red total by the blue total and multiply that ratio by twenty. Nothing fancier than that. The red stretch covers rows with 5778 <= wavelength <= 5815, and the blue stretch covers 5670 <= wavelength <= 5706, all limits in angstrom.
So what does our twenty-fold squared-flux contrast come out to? 19.6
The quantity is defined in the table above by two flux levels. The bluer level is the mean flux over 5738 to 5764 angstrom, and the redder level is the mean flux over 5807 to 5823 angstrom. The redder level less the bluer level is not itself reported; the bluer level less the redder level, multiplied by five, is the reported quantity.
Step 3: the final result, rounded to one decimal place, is 2.0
